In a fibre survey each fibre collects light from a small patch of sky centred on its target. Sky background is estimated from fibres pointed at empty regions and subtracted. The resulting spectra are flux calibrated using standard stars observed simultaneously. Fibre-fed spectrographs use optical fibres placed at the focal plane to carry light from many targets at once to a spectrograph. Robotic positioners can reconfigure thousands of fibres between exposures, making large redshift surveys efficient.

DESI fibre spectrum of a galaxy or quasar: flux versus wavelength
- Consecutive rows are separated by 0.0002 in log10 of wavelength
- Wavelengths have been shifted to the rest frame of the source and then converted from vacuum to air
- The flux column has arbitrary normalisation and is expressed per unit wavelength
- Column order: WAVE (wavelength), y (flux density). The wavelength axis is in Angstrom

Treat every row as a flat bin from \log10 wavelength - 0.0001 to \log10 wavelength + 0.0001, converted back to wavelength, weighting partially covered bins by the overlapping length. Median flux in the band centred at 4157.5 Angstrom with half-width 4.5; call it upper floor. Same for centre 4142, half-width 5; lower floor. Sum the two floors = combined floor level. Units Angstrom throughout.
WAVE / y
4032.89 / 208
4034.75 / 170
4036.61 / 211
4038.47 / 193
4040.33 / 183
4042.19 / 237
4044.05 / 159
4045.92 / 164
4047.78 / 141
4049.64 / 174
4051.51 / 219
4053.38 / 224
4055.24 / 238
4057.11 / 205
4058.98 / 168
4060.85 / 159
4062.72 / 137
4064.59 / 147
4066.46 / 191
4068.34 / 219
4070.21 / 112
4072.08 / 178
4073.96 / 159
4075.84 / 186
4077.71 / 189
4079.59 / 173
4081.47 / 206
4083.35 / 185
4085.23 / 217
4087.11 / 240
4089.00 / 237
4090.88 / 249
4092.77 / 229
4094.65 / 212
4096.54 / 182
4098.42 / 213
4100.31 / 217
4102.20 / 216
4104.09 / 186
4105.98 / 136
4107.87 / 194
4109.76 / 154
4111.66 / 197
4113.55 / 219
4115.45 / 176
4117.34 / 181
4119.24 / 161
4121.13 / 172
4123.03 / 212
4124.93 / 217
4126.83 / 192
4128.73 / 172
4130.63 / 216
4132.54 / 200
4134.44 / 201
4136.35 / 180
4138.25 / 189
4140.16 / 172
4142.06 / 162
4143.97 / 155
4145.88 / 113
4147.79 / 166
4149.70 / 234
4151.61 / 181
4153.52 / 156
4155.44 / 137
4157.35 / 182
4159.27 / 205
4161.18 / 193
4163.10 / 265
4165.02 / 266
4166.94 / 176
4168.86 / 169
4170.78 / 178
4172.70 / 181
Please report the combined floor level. 344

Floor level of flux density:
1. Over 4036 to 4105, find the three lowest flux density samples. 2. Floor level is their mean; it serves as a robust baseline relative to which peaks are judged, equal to 130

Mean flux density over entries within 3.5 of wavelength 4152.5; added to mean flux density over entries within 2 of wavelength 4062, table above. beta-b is 325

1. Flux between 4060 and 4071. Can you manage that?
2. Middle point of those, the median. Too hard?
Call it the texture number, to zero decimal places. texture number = 153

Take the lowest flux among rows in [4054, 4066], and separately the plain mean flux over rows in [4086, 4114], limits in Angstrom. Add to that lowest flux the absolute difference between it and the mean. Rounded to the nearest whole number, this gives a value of 205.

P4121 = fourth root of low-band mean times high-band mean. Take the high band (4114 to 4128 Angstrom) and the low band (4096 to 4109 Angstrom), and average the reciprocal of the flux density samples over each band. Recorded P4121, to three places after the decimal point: 0.073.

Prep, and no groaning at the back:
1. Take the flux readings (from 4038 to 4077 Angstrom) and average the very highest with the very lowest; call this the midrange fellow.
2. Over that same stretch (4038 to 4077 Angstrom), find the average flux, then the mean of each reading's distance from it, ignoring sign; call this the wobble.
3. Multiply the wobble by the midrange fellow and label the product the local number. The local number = 4813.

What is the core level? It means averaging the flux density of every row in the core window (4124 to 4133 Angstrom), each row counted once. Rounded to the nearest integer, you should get 199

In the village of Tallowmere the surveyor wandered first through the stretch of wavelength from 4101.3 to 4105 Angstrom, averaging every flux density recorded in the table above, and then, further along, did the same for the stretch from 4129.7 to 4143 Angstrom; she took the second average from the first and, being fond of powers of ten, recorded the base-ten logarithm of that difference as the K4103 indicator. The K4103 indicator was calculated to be 1.09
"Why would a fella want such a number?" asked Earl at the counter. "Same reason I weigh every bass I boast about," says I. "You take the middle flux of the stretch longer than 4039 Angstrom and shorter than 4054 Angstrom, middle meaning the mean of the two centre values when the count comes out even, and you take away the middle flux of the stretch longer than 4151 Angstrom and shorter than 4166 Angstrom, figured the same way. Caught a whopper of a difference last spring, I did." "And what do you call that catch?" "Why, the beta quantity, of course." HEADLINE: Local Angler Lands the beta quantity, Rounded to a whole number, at -9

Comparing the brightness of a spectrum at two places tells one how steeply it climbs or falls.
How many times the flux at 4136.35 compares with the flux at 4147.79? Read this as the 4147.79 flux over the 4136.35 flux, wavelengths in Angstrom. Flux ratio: 0.92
